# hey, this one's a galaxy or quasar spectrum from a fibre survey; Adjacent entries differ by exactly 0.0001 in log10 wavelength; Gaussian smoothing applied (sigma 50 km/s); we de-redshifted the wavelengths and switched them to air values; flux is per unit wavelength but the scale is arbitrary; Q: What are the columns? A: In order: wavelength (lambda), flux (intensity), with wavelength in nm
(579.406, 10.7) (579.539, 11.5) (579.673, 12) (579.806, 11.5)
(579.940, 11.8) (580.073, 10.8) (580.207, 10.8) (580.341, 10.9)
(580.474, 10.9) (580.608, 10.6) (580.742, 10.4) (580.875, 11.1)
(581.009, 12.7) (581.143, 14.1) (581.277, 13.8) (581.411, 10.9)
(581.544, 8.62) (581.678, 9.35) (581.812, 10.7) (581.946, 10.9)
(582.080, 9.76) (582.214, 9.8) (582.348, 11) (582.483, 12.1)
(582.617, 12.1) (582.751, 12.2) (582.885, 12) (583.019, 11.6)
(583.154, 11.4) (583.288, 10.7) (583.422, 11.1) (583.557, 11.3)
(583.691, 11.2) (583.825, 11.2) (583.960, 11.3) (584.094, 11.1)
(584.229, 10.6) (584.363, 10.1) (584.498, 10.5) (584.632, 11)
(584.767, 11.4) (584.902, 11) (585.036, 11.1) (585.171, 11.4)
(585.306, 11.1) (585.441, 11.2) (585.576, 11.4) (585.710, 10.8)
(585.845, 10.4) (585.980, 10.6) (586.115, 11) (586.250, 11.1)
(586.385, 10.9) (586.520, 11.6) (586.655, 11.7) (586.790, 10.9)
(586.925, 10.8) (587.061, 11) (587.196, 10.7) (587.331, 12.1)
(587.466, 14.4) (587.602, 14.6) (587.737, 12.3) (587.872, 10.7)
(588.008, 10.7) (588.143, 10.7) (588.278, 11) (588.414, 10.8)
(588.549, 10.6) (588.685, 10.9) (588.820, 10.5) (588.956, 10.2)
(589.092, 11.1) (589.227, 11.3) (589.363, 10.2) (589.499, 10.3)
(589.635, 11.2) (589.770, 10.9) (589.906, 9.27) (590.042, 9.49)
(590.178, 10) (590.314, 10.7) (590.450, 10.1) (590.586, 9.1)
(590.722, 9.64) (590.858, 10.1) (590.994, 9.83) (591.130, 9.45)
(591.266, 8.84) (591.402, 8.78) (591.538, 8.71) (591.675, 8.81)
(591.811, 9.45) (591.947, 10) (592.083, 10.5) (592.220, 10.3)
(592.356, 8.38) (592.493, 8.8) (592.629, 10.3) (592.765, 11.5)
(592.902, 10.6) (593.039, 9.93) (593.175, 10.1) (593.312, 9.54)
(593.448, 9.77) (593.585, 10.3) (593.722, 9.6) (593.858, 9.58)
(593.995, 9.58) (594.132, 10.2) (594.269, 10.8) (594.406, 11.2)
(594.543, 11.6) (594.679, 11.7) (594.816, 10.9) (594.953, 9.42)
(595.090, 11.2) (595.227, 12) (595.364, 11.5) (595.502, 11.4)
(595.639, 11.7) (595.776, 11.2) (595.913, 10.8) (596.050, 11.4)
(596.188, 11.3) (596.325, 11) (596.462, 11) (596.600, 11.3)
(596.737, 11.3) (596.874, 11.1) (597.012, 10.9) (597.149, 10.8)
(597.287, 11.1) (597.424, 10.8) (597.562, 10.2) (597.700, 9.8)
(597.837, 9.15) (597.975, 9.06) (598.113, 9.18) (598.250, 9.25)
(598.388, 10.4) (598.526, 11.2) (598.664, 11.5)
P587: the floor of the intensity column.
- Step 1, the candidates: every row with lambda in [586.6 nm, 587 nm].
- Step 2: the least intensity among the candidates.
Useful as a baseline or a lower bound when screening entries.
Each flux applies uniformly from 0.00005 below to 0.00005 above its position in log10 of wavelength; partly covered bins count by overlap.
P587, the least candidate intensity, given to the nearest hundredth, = 10.80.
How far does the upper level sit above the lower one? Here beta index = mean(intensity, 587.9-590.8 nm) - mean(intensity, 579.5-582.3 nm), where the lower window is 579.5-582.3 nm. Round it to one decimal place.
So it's -0.7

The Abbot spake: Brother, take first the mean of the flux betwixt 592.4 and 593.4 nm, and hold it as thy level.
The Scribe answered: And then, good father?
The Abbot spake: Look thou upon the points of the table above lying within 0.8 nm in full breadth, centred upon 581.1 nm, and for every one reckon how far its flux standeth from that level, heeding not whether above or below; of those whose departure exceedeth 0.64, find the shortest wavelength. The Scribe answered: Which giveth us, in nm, 580.875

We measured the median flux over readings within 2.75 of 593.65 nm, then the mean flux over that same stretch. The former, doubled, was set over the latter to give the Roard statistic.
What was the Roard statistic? 2.00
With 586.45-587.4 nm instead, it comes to 1.95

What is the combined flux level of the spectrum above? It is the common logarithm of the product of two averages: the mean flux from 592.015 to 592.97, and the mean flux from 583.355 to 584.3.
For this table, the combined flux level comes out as 2.05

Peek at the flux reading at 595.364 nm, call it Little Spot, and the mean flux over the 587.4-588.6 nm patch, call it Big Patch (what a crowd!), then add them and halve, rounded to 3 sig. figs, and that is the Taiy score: 11.6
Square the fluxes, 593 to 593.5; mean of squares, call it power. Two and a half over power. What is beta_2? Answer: 0.0258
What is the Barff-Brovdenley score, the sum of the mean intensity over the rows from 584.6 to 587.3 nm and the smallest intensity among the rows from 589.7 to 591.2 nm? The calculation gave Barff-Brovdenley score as 20.2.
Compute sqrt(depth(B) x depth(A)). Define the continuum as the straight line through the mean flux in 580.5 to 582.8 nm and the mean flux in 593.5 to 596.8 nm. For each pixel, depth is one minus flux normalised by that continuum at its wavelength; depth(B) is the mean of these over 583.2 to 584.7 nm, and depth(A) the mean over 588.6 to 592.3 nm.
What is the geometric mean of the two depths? 0.04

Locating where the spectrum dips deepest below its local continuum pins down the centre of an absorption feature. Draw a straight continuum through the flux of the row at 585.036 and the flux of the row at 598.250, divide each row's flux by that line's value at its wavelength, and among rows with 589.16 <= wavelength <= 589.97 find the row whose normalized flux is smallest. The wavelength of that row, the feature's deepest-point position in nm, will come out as 589.906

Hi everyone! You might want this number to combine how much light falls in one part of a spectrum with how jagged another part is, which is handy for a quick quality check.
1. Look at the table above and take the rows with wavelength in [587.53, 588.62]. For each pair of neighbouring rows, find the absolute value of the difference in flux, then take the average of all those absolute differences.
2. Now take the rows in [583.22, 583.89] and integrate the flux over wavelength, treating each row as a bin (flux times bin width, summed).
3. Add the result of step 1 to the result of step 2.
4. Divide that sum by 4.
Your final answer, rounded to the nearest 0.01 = 2.03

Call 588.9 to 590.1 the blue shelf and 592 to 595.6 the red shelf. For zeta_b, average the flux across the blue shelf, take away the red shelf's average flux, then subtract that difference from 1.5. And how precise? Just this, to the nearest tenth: 1.5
